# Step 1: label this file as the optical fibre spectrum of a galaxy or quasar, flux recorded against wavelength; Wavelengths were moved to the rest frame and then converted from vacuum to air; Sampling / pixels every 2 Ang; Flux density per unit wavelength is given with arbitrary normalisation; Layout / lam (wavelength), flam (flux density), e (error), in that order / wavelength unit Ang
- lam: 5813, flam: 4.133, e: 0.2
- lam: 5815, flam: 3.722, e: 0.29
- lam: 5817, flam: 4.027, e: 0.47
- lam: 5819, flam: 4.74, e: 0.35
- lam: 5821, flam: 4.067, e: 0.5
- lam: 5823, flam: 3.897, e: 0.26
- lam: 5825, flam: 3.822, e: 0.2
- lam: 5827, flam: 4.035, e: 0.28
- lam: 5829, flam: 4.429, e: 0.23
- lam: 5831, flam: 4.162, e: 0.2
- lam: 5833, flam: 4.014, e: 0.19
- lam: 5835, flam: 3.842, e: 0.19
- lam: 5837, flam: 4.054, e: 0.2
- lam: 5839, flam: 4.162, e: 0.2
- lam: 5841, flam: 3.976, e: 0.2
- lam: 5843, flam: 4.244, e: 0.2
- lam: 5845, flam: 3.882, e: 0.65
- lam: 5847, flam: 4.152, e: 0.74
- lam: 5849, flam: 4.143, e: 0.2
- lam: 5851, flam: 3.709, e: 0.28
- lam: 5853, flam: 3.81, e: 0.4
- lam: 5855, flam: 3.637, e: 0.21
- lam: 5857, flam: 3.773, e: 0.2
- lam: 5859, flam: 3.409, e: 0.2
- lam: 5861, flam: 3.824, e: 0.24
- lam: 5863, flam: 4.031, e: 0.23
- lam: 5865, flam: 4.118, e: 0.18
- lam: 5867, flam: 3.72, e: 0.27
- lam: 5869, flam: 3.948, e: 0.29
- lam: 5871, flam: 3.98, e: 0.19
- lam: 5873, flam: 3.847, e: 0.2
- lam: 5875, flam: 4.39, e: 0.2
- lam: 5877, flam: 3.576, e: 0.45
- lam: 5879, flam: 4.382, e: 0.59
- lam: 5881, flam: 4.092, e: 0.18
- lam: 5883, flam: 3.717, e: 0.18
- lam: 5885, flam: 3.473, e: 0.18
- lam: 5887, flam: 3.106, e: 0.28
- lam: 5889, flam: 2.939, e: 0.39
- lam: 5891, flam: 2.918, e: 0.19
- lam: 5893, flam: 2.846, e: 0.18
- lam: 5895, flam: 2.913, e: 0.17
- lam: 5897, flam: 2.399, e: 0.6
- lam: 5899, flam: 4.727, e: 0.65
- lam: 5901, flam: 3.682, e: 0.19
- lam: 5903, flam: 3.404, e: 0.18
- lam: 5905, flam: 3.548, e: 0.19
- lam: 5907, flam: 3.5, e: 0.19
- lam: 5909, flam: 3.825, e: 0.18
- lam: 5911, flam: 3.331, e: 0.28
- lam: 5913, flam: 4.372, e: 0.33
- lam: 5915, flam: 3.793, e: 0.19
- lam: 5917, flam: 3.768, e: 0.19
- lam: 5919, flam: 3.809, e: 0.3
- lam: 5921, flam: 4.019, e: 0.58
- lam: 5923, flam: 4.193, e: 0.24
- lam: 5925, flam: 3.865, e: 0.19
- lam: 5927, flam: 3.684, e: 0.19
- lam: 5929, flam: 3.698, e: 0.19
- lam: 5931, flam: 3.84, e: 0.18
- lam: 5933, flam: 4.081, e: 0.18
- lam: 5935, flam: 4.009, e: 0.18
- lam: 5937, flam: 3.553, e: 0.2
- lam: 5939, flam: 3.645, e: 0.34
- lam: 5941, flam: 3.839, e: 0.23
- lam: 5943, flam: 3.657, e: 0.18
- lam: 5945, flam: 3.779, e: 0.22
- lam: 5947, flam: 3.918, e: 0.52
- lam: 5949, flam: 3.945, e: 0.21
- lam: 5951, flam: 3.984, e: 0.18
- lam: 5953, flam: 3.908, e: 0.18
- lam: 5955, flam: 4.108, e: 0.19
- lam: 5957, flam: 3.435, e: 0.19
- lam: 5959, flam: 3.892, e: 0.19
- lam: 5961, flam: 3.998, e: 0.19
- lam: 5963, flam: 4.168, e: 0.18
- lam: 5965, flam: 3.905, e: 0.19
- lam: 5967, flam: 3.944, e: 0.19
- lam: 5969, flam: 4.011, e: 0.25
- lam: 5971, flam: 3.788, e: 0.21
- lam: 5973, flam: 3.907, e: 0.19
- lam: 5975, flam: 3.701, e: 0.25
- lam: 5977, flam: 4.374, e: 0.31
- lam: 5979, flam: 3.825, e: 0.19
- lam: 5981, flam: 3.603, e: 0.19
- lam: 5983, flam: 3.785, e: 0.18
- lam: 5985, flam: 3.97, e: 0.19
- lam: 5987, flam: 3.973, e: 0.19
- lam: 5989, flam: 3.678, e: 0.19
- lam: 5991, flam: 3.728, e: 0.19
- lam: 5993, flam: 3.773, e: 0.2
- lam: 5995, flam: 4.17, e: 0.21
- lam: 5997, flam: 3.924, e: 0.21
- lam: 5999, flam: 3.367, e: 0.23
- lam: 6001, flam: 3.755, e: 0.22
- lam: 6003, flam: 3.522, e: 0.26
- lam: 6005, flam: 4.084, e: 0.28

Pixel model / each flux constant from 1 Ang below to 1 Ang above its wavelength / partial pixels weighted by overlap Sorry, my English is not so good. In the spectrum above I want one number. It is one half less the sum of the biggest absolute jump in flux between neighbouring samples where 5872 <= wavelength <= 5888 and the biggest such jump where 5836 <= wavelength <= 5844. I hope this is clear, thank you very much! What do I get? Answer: -0.58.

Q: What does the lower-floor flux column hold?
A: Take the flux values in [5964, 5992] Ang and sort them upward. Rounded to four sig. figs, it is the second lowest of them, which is 3.678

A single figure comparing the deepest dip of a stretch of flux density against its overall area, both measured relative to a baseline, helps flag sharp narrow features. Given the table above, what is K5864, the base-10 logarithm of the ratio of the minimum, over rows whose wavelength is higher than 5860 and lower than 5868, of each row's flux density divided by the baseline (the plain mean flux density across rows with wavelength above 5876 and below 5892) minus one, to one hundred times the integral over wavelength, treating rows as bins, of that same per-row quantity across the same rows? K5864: -3.21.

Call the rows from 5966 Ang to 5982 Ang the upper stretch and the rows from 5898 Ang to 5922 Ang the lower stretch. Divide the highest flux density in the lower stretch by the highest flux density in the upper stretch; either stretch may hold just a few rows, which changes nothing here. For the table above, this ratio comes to 1.08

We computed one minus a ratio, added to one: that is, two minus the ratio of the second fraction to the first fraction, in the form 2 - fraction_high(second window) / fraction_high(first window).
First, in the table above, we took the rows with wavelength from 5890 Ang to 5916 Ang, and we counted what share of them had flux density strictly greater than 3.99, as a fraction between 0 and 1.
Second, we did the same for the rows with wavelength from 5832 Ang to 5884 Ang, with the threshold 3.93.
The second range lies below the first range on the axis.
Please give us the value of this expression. -1.5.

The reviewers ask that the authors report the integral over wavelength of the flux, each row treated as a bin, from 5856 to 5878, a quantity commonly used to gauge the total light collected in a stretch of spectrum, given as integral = 85.2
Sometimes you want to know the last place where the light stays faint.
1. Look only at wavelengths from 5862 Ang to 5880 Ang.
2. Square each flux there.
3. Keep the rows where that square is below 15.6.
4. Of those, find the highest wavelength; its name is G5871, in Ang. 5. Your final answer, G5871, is 5877 Ang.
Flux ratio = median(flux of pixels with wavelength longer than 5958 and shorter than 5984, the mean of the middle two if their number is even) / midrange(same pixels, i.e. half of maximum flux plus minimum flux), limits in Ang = 0.979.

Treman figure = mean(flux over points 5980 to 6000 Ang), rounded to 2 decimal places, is 3.80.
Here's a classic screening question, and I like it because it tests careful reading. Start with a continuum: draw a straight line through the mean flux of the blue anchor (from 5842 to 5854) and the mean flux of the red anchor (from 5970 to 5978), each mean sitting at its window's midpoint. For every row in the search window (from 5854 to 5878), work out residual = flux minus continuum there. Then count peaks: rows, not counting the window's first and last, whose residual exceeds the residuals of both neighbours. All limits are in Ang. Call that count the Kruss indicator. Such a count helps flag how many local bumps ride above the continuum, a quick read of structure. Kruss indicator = 4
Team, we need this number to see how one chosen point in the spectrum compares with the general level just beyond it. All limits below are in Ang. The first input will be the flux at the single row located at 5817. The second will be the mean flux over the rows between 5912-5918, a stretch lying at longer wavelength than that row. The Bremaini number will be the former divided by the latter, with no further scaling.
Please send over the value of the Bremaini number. 1.01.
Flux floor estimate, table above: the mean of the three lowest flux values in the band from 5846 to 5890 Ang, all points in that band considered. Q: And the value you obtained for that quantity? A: 3.2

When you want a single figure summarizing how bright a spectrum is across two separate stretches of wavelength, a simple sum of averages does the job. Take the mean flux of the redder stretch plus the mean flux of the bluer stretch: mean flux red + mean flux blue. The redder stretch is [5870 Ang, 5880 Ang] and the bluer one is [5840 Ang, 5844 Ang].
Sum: 8.1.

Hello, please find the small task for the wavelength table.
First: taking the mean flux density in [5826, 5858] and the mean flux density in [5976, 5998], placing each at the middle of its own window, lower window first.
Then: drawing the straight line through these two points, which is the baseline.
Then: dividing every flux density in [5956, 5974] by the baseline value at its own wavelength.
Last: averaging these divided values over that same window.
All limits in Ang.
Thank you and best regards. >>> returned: 1.00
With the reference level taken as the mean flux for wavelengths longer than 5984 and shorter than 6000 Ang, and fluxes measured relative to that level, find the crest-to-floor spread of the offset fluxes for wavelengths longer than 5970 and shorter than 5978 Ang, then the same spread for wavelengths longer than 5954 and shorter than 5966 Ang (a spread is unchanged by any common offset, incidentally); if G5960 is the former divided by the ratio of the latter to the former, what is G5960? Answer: 0.62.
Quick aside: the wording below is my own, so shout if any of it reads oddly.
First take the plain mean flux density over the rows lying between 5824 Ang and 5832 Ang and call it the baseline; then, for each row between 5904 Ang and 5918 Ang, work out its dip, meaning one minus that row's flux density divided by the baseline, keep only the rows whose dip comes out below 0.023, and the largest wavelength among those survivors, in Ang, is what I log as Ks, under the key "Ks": 5913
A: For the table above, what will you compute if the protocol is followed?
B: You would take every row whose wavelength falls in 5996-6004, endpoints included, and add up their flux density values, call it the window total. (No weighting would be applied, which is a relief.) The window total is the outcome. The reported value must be 14.6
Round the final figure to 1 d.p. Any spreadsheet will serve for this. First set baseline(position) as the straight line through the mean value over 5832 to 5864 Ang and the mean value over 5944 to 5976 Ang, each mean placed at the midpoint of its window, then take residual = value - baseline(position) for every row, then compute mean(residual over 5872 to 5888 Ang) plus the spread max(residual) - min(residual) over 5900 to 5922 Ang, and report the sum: 1.0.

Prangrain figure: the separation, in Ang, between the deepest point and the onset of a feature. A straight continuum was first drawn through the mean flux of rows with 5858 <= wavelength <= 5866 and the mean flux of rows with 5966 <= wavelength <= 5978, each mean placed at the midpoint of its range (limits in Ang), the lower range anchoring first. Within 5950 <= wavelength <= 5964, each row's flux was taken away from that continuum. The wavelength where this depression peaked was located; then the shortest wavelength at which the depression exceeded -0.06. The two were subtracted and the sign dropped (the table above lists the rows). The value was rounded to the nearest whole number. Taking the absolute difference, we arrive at 6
